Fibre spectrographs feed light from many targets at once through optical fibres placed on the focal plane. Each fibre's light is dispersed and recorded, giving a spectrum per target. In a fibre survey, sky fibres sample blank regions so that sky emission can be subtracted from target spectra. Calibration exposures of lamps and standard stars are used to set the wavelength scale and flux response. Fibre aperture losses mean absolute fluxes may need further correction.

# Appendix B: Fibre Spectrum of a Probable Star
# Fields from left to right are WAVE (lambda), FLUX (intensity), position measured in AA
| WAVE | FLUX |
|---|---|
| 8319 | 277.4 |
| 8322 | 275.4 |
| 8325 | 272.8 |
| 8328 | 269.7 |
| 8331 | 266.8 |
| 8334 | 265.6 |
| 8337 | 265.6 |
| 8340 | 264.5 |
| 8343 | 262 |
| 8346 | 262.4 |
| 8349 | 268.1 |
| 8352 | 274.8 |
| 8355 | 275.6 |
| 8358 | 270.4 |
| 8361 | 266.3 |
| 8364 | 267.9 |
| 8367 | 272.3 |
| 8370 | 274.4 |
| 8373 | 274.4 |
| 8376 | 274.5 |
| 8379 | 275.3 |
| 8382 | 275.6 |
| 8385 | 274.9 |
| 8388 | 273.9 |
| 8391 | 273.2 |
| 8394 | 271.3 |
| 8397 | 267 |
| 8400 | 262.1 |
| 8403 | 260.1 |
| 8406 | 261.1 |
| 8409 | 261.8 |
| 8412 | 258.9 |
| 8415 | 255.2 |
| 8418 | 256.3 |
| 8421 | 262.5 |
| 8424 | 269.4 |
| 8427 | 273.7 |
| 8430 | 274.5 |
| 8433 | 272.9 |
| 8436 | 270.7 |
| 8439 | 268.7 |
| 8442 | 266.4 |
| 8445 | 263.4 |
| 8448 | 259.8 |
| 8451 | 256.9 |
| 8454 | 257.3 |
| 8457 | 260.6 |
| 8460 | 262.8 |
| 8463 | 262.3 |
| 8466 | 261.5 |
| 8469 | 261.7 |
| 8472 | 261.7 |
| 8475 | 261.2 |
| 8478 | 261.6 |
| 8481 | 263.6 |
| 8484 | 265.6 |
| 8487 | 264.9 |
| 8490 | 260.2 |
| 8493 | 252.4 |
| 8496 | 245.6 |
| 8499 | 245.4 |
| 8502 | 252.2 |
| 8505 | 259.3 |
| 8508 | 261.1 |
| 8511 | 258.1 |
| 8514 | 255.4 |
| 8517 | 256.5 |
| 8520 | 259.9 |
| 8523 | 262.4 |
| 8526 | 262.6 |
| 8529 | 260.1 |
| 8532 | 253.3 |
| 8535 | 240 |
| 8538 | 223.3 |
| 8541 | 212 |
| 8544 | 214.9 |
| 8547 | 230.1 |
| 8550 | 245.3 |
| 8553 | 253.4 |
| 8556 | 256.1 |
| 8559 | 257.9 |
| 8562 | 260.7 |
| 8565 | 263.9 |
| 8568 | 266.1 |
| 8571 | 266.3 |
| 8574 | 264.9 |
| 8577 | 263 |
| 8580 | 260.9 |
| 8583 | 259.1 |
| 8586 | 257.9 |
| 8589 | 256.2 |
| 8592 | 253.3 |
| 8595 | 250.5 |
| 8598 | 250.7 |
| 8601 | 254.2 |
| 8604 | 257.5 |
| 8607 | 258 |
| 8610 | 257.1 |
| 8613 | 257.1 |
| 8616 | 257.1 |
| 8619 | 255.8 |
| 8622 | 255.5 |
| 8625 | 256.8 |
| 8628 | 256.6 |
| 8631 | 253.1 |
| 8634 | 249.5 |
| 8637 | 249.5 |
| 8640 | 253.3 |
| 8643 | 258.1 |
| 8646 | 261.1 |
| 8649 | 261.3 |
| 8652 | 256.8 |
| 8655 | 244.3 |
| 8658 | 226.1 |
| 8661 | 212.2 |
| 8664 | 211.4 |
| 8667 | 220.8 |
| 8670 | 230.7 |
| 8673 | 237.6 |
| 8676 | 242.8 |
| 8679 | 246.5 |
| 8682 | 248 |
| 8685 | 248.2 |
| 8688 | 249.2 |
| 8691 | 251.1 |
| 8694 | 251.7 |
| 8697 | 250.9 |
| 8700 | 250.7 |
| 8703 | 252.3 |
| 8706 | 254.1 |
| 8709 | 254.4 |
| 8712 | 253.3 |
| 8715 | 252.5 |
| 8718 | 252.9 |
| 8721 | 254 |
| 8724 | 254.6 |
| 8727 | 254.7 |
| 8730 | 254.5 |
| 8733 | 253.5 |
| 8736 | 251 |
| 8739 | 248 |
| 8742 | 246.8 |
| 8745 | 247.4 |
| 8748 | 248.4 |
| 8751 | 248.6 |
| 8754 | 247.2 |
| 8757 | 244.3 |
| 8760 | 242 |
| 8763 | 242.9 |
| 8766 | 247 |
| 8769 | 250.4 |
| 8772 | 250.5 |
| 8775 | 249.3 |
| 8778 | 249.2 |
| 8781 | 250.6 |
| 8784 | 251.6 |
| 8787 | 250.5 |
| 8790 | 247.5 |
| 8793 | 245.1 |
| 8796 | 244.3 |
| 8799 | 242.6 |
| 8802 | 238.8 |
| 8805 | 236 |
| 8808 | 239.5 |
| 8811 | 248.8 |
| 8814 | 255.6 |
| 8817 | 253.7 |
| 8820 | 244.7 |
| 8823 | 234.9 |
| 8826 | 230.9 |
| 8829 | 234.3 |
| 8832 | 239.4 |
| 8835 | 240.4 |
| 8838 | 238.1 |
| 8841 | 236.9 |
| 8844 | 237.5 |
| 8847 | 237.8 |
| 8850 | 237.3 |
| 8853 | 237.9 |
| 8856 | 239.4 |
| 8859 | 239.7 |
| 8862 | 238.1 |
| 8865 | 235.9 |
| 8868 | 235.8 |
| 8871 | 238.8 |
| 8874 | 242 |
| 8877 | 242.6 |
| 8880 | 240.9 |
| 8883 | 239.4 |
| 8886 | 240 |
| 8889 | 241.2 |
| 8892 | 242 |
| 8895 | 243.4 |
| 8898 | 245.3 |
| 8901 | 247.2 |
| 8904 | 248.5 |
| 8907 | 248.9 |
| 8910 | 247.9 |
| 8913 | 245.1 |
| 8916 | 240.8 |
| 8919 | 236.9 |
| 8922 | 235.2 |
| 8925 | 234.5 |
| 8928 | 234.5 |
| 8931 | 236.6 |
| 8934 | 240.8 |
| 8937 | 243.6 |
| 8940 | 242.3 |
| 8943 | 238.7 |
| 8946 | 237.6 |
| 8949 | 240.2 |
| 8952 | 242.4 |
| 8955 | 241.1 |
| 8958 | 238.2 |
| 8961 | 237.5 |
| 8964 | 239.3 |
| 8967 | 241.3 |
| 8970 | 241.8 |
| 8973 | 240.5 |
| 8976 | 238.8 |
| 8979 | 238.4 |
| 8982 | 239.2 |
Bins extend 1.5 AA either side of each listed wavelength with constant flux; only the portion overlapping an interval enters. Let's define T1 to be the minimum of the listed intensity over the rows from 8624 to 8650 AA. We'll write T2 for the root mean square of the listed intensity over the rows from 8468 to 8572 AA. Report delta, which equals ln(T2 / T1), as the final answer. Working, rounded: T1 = 249.5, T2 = 254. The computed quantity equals 0.02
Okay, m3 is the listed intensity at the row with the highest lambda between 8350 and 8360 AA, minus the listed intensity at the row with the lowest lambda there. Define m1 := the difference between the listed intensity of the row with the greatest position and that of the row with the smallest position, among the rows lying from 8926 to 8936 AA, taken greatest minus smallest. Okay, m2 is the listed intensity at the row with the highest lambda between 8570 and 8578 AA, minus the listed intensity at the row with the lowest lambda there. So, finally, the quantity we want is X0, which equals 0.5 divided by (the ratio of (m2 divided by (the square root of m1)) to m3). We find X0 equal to 2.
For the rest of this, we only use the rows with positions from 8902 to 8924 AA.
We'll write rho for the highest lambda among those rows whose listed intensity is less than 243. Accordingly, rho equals 8922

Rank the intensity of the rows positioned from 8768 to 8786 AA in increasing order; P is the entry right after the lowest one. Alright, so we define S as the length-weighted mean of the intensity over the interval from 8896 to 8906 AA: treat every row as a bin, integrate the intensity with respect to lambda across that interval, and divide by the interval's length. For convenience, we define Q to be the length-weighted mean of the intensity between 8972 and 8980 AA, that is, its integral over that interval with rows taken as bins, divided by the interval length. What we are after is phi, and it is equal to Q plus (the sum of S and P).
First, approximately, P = 249.3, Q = 239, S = 247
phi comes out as 735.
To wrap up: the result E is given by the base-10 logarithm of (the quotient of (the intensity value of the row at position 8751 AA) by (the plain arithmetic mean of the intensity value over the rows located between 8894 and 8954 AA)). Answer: 0.013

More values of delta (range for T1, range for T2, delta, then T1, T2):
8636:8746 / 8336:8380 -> 0.24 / 211.4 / 270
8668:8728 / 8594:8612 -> 0.10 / 230.7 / 255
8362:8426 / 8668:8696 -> -0.04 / 255.2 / 245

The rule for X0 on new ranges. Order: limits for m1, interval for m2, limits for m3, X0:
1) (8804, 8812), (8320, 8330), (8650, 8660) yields 10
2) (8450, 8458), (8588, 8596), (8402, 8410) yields 0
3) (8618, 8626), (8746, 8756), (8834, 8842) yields 1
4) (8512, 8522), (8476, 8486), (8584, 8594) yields -1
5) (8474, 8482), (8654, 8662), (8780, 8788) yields 0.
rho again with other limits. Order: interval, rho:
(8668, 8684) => 8676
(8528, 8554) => 8547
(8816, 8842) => 8841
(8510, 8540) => 8538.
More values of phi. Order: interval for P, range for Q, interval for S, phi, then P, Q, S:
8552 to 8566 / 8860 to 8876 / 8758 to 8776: 741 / 256.1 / 238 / 247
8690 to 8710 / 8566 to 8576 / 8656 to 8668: 735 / 250.9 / 266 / 219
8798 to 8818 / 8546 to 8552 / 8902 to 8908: 727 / 238.8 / 240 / 249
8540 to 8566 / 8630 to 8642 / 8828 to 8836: 705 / 214.9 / 252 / 238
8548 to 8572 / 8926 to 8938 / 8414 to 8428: 755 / 253.4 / 238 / 263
